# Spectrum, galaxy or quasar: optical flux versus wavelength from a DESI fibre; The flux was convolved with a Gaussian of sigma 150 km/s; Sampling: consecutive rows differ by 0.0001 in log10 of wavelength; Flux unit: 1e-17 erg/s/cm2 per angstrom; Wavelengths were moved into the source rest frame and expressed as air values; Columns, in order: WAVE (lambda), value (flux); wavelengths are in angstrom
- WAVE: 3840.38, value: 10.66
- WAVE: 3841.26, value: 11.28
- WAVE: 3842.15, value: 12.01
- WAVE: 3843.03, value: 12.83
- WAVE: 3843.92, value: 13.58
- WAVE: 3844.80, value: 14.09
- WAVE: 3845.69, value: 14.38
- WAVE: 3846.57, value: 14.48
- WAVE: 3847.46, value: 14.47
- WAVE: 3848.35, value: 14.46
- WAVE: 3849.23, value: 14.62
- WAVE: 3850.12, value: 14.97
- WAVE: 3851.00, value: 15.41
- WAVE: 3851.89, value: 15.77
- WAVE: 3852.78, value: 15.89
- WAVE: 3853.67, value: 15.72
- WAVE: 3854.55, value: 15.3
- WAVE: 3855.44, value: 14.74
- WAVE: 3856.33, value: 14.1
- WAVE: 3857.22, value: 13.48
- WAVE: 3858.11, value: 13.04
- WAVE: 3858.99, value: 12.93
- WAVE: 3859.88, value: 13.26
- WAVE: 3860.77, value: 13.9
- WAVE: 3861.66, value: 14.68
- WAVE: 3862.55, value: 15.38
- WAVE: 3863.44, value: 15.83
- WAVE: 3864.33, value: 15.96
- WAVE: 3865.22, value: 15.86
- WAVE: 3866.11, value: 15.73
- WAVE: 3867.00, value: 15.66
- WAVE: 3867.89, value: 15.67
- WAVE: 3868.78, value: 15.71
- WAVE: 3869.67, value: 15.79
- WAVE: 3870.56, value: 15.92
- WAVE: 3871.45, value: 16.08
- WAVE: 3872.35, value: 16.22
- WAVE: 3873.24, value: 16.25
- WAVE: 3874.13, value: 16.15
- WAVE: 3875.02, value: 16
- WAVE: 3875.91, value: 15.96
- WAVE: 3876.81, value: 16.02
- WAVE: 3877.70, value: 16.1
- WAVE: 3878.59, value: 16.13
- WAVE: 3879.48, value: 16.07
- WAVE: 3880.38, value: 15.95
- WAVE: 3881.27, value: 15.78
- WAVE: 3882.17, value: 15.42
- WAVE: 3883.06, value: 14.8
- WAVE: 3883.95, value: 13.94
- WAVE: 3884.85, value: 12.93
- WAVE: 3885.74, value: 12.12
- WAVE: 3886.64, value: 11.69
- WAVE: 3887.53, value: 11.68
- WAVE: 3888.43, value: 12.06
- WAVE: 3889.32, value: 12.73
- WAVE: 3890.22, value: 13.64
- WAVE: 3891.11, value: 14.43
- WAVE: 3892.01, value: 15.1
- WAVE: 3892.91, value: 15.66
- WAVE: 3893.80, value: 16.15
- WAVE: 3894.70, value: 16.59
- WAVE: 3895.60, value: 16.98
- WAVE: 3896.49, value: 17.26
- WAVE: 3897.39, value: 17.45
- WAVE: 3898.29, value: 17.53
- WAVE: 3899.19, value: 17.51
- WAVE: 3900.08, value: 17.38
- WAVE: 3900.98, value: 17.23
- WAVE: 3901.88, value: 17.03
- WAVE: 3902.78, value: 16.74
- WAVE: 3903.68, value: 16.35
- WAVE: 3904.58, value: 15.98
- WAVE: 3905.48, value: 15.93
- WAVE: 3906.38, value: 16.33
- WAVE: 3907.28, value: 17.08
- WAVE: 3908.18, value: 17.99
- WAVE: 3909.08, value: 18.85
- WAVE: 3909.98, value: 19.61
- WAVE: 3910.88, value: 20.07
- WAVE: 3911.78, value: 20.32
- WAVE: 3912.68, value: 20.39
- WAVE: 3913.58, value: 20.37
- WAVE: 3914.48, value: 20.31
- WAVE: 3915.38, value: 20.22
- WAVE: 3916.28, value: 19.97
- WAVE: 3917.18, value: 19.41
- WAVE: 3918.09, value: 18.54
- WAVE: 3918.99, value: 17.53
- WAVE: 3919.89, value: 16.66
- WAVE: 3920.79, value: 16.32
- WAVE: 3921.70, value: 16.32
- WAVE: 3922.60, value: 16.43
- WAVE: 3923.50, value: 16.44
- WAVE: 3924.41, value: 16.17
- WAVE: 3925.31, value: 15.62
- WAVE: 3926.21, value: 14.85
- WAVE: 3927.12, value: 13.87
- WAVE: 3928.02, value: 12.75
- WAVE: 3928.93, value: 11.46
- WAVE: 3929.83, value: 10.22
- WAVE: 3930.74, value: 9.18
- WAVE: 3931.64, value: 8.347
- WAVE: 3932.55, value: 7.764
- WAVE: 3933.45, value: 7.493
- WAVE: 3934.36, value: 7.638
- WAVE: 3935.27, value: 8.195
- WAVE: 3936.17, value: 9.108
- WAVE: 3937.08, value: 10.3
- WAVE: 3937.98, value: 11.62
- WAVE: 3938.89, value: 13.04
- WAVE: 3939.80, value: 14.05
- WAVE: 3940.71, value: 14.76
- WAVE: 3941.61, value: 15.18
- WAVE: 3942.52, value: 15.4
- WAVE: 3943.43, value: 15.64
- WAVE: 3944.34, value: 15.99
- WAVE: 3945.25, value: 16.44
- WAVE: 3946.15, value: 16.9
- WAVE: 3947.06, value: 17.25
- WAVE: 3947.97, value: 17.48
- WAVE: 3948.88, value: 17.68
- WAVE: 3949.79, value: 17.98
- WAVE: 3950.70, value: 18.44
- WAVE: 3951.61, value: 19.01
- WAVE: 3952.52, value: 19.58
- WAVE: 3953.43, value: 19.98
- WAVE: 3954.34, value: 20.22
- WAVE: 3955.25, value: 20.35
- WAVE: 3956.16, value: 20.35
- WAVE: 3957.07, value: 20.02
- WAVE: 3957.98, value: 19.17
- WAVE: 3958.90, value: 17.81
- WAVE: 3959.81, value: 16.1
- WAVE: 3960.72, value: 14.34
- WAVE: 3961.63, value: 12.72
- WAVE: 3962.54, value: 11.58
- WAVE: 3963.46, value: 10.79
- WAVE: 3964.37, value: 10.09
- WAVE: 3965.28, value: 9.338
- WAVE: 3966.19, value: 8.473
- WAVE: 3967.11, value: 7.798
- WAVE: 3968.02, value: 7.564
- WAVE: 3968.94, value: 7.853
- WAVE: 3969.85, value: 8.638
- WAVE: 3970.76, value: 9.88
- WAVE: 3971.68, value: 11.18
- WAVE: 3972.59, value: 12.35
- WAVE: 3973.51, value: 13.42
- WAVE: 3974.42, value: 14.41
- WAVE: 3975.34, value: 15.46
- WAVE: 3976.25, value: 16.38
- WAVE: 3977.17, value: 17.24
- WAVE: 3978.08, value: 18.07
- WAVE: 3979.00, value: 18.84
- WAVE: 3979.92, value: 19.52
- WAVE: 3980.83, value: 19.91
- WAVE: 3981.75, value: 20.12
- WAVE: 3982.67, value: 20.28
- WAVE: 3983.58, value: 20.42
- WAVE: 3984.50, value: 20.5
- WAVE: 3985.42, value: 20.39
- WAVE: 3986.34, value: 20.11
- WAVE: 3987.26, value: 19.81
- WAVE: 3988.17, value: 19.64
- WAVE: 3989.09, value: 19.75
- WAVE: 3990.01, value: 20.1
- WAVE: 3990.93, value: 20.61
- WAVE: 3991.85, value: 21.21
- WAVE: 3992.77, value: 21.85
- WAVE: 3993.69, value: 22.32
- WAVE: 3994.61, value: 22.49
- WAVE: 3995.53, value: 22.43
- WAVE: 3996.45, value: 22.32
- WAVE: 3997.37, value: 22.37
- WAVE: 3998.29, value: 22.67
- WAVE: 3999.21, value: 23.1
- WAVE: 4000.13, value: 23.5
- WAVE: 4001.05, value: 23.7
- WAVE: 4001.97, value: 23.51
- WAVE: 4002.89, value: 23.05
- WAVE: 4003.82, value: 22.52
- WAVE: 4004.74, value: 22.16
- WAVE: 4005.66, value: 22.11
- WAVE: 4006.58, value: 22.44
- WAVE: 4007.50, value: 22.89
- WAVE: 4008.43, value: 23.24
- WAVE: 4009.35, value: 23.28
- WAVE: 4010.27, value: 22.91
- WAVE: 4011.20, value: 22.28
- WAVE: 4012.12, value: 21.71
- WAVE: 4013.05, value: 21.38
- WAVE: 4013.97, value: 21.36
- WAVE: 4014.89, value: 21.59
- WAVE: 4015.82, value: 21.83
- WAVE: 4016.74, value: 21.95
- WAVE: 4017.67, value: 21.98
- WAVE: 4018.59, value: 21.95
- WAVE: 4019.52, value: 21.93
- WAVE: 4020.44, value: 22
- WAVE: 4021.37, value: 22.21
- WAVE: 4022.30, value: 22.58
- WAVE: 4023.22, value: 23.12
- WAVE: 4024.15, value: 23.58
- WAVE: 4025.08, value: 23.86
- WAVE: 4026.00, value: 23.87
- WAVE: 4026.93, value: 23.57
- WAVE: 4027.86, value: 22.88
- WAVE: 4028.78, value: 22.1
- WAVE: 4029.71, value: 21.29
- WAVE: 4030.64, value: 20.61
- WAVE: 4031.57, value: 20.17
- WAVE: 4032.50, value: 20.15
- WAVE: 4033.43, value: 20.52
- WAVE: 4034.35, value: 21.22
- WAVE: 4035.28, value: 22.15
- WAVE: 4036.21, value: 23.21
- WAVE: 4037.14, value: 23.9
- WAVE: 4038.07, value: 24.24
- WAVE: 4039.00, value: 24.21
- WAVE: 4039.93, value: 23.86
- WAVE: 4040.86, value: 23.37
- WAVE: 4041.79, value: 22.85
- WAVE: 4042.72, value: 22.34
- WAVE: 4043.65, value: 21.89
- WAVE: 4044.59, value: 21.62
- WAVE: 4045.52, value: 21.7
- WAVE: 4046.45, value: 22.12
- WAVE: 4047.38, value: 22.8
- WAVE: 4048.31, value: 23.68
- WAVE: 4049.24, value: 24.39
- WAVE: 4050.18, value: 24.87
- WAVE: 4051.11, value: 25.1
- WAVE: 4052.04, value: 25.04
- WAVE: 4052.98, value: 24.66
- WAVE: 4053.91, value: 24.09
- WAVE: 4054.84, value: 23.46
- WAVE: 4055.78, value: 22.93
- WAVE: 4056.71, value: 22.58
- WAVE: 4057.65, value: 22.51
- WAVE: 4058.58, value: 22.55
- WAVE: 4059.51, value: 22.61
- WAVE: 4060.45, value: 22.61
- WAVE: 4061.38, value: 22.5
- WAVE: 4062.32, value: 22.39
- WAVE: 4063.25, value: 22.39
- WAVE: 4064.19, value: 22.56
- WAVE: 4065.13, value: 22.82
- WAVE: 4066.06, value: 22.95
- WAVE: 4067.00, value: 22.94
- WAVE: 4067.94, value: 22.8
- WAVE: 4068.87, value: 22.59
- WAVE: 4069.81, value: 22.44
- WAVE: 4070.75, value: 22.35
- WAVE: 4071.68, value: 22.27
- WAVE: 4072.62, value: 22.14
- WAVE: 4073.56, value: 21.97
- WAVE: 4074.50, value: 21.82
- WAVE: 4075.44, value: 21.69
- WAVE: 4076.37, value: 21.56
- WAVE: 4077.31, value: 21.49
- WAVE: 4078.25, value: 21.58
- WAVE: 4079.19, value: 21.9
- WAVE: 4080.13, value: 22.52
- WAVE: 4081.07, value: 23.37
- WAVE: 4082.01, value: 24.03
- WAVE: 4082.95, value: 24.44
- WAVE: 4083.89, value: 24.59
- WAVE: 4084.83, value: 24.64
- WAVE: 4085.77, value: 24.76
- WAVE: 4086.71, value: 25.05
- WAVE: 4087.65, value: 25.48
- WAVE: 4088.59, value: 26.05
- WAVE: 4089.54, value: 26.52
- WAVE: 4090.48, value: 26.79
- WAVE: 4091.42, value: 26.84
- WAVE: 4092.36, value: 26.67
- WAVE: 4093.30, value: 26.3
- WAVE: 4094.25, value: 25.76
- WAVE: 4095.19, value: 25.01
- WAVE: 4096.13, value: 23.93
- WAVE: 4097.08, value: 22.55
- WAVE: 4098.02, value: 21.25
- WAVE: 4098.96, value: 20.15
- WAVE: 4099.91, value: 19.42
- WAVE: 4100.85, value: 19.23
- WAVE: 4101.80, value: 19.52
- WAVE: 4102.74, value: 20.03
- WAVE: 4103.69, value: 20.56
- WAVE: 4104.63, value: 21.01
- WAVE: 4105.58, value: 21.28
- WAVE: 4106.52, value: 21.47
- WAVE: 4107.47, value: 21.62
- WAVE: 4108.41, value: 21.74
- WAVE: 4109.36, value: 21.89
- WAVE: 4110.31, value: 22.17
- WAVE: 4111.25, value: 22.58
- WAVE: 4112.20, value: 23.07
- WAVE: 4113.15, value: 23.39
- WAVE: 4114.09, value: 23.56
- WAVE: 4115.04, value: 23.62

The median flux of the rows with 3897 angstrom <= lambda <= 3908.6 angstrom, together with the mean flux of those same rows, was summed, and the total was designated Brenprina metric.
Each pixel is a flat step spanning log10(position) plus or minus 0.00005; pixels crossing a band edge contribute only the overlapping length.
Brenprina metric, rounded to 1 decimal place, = 34.0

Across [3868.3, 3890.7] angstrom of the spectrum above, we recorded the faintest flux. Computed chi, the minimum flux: 11.68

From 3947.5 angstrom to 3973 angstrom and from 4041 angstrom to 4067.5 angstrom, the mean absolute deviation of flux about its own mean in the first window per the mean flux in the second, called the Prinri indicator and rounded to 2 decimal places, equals 0.19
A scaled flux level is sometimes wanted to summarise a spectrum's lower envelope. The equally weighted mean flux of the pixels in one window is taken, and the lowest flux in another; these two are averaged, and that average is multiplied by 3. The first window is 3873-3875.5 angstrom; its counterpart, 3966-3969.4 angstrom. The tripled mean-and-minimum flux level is 36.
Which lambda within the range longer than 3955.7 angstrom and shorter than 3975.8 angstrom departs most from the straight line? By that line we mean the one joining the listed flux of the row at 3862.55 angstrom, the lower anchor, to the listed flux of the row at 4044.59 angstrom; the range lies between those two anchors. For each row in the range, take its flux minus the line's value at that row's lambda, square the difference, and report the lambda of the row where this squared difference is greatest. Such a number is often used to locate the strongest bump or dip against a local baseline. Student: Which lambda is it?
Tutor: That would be 3968.02 angstrom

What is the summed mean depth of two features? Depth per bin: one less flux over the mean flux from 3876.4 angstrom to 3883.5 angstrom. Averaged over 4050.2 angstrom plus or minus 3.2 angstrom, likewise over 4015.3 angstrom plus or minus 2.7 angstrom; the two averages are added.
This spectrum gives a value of -0.92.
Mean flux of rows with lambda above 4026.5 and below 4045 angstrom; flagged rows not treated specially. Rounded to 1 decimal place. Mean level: 22.3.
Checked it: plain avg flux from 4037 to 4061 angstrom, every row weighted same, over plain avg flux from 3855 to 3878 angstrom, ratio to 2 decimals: 1.53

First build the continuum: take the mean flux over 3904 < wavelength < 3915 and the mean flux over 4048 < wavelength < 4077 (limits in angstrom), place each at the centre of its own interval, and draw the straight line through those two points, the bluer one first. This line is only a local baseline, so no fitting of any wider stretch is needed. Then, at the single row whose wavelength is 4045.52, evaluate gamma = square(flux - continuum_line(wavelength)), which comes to 0.6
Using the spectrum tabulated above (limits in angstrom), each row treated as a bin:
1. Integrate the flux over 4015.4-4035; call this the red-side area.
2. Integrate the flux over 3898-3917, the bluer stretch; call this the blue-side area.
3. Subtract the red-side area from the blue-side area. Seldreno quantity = -85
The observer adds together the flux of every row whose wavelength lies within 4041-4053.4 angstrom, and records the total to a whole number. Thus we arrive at 303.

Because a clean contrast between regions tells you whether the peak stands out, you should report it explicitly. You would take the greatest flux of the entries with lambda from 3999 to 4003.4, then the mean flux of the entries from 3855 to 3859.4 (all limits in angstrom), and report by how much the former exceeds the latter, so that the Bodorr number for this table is 10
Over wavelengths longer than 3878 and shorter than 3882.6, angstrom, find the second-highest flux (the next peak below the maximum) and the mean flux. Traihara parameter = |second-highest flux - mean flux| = 0.20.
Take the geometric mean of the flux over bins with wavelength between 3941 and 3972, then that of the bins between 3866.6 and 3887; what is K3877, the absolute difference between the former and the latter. 1.0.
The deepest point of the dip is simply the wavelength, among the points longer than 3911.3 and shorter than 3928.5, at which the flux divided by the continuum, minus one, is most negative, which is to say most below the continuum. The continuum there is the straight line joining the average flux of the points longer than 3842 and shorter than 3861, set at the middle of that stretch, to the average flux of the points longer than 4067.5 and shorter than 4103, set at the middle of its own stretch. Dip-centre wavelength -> 3928.02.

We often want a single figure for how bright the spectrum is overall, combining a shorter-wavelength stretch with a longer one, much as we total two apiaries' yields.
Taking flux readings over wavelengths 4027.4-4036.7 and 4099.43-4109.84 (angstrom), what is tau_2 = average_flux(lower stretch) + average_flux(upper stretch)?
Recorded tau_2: 42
